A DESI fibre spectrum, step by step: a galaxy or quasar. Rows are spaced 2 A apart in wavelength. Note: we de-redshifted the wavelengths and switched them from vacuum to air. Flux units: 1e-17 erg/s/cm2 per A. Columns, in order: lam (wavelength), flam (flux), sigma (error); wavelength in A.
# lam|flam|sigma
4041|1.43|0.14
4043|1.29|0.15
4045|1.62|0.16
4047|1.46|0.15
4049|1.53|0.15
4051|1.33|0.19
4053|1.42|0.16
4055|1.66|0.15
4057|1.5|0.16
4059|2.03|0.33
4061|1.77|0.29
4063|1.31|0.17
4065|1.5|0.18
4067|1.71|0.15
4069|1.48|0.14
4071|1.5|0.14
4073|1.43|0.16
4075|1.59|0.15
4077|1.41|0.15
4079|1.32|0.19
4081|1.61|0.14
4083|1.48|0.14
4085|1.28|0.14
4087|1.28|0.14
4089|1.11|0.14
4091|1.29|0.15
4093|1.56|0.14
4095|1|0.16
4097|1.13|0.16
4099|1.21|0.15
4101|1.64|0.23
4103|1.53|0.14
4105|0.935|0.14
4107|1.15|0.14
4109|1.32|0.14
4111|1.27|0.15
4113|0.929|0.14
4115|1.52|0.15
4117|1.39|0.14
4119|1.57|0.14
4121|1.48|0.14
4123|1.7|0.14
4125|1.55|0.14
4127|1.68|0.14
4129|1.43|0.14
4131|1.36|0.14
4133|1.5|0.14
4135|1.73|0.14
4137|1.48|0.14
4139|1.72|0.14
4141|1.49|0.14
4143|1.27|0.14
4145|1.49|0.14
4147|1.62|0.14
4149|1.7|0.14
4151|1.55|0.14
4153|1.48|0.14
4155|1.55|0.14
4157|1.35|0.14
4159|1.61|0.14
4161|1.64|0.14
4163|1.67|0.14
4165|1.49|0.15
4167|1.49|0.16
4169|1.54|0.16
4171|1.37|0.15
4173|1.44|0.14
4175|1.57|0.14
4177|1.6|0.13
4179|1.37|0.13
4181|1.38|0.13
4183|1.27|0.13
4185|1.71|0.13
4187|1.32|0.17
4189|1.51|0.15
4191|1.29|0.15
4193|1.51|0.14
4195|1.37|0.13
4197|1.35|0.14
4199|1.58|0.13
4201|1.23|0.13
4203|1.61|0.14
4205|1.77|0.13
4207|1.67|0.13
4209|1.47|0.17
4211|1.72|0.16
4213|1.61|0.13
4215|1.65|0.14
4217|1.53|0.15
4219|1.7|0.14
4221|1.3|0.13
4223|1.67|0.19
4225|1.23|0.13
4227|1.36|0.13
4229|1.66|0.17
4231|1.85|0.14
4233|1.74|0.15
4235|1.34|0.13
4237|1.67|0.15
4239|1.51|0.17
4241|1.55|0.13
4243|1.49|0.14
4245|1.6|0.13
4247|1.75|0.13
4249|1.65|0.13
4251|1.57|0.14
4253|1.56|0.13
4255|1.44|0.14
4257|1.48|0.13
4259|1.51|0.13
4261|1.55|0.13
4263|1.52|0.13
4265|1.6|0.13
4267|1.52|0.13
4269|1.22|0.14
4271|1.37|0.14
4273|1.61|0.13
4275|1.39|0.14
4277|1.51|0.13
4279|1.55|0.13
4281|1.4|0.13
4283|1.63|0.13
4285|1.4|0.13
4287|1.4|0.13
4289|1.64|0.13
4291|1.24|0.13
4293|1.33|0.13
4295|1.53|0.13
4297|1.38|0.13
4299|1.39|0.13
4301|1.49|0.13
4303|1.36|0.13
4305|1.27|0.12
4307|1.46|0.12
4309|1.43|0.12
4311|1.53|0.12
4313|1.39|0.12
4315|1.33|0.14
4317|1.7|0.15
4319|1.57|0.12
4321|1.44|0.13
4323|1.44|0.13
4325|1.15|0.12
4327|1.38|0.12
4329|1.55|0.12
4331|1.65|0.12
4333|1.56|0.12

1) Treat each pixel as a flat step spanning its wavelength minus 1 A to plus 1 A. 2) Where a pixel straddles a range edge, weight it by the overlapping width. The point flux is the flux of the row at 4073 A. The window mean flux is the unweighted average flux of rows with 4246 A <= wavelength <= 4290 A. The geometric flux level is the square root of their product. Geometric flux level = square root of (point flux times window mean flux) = 1.47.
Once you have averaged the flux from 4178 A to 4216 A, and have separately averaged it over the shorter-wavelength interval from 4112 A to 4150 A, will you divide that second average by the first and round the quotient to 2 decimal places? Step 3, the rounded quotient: 1.01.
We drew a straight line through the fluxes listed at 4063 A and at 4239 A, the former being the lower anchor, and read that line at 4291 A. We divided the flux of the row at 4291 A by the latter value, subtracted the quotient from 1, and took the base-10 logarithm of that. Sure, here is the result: -0.68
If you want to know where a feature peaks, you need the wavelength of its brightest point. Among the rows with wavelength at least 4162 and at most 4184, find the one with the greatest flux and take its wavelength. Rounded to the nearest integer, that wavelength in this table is 4163 A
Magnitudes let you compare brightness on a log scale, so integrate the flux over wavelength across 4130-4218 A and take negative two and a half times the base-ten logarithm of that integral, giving -5.3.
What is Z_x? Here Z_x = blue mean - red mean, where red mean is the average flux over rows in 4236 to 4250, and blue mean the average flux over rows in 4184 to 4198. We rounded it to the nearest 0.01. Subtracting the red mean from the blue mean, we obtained -0.17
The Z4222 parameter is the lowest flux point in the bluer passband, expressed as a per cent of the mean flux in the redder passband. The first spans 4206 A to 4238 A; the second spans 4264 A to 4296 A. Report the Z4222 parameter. 84.3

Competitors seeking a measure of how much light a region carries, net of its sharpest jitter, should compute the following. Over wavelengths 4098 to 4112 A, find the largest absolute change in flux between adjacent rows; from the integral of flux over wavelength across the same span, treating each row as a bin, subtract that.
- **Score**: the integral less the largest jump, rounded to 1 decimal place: 17.5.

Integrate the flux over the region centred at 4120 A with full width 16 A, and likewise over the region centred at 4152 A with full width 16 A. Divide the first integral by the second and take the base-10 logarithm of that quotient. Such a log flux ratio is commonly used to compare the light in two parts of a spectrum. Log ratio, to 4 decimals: -0.0191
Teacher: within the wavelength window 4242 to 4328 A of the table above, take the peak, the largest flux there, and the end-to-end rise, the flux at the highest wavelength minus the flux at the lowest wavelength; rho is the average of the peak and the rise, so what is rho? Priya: 0.82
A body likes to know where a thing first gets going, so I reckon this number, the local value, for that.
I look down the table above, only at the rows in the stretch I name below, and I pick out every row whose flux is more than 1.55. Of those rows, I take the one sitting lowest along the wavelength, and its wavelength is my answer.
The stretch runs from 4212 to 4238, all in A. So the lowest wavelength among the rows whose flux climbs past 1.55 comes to 4213 A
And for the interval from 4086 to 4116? 4093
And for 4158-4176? 4159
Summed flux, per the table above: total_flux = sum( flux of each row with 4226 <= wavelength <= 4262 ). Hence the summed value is 28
